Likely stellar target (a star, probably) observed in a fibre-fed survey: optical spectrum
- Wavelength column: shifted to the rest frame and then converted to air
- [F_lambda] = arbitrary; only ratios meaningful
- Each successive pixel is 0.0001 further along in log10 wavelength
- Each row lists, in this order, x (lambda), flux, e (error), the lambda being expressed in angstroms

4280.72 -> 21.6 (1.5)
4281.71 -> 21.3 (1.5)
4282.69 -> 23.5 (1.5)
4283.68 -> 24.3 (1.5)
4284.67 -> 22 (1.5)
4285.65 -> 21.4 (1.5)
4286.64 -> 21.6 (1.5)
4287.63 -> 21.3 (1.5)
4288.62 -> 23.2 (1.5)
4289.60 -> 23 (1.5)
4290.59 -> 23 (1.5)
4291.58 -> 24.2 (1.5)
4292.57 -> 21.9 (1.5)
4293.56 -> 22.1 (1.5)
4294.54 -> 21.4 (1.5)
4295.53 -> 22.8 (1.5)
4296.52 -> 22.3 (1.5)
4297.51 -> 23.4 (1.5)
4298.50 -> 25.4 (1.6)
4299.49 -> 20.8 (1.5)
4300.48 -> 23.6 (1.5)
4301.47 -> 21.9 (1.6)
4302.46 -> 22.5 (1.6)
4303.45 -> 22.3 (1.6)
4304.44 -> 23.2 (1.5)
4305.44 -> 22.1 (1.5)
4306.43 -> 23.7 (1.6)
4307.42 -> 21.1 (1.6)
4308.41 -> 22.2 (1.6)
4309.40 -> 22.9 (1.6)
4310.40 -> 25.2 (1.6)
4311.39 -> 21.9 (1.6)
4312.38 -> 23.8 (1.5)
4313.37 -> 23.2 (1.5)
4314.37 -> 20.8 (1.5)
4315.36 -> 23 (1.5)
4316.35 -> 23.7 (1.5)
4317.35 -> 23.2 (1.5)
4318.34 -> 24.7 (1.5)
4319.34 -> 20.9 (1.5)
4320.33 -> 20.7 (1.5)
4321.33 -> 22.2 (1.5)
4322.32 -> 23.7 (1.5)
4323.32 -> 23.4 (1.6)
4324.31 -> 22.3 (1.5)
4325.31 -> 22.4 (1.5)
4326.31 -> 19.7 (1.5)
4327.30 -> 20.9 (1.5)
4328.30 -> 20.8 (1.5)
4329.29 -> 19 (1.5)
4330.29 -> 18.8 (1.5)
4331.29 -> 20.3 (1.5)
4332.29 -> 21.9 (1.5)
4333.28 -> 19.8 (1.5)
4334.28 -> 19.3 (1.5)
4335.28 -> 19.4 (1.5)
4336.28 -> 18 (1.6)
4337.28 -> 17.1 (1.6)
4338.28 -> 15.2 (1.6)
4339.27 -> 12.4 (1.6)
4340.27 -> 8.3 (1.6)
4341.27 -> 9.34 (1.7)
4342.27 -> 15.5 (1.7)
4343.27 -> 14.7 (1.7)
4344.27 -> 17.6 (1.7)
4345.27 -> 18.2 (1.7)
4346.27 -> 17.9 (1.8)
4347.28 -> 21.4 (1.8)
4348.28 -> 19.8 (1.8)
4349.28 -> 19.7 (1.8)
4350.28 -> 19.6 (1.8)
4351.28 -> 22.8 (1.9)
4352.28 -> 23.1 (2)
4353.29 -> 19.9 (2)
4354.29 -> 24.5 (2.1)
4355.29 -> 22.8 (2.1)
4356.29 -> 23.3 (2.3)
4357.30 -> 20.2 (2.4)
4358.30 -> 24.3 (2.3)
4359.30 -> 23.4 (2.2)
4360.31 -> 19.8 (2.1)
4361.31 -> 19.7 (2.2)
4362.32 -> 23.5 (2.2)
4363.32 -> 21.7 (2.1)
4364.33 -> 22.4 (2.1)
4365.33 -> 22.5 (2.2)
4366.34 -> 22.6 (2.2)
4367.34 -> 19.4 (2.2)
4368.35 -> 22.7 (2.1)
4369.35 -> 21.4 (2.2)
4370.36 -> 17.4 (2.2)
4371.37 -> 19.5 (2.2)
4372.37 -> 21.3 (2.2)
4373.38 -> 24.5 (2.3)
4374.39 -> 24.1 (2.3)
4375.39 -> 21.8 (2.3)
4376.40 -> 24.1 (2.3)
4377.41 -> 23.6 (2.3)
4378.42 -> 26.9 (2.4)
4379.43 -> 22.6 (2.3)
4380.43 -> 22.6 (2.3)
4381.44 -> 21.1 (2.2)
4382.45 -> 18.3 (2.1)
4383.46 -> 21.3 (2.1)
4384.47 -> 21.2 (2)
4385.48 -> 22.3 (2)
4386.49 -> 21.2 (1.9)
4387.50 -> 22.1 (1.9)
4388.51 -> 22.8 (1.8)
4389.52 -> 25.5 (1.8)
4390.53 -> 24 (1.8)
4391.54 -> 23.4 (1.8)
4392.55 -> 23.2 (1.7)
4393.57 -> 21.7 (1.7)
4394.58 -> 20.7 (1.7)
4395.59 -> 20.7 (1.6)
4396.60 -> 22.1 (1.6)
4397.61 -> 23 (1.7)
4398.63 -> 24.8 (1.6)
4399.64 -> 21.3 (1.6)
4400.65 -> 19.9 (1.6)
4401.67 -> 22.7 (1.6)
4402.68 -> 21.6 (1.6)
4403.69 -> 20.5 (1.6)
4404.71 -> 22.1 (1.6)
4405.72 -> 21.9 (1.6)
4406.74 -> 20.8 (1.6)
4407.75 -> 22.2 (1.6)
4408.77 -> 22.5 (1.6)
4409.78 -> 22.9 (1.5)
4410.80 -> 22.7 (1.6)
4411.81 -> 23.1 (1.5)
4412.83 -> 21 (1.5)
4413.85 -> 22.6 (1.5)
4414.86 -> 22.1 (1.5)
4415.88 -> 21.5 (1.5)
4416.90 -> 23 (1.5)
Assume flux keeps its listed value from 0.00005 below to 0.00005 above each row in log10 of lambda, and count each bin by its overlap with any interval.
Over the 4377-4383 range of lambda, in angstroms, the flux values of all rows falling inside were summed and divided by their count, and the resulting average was 22.5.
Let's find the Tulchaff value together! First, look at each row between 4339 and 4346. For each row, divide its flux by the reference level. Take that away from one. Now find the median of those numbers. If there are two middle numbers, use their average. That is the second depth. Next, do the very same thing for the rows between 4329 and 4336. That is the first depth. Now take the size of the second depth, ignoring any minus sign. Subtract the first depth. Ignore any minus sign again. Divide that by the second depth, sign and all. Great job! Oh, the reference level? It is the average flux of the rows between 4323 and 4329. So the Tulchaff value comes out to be 0.7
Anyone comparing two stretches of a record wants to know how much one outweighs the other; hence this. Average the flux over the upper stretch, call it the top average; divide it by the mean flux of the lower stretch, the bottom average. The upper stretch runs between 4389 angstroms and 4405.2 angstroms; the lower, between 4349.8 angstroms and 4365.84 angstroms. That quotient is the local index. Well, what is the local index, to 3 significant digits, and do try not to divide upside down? 1.01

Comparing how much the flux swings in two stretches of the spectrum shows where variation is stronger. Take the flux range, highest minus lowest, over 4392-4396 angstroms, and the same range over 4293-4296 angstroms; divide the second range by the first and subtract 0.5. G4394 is 0.1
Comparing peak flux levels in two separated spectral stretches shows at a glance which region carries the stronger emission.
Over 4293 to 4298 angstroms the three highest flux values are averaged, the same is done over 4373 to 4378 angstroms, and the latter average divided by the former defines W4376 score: 1.06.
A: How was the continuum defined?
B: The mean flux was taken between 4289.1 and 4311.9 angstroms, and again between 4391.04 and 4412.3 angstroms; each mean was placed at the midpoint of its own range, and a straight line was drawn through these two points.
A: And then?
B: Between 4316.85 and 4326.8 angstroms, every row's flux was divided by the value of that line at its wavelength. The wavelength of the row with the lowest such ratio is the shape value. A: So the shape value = 4326.31 angstroms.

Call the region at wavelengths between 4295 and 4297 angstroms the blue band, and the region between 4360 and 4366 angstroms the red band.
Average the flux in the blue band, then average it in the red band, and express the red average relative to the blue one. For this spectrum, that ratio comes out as 0.96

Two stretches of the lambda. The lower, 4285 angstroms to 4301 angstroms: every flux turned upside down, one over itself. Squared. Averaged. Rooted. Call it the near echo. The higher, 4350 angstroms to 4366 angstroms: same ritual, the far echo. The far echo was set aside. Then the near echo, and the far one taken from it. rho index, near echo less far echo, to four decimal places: -0.0012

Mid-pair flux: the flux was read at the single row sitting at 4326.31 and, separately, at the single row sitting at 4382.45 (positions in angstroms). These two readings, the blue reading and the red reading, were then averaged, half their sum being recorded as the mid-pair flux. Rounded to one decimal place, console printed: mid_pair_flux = 19.0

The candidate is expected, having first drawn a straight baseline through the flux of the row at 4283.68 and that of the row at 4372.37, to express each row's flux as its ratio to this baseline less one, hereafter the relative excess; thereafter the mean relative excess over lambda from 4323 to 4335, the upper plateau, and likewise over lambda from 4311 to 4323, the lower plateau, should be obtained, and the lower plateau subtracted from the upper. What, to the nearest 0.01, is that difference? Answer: -0.07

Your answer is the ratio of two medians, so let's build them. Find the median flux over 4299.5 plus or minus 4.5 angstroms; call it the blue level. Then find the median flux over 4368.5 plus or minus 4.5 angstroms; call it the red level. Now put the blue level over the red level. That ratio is 1.05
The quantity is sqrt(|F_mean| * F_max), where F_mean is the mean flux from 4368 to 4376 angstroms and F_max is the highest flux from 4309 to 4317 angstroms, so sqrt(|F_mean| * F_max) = 23.3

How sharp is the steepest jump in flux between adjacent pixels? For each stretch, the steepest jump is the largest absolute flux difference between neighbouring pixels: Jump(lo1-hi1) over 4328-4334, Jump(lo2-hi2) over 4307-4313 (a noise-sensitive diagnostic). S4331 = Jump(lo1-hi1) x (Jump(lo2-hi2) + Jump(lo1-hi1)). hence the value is 11.3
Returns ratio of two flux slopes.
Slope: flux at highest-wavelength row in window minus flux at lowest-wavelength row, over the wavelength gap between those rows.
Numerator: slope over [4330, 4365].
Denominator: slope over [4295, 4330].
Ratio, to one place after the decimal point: -0.9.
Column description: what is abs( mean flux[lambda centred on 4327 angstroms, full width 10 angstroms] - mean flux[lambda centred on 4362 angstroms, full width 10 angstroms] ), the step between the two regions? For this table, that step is 0.9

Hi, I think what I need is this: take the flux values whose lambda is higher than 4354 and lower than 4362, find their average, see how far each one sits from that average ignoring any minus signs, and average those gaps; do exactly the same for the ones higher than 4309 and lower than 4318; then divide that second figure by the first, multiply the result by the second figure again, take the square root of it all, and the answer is 0.62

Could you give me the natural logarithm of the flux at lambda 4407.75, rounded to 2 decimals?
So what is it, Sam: 3.10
